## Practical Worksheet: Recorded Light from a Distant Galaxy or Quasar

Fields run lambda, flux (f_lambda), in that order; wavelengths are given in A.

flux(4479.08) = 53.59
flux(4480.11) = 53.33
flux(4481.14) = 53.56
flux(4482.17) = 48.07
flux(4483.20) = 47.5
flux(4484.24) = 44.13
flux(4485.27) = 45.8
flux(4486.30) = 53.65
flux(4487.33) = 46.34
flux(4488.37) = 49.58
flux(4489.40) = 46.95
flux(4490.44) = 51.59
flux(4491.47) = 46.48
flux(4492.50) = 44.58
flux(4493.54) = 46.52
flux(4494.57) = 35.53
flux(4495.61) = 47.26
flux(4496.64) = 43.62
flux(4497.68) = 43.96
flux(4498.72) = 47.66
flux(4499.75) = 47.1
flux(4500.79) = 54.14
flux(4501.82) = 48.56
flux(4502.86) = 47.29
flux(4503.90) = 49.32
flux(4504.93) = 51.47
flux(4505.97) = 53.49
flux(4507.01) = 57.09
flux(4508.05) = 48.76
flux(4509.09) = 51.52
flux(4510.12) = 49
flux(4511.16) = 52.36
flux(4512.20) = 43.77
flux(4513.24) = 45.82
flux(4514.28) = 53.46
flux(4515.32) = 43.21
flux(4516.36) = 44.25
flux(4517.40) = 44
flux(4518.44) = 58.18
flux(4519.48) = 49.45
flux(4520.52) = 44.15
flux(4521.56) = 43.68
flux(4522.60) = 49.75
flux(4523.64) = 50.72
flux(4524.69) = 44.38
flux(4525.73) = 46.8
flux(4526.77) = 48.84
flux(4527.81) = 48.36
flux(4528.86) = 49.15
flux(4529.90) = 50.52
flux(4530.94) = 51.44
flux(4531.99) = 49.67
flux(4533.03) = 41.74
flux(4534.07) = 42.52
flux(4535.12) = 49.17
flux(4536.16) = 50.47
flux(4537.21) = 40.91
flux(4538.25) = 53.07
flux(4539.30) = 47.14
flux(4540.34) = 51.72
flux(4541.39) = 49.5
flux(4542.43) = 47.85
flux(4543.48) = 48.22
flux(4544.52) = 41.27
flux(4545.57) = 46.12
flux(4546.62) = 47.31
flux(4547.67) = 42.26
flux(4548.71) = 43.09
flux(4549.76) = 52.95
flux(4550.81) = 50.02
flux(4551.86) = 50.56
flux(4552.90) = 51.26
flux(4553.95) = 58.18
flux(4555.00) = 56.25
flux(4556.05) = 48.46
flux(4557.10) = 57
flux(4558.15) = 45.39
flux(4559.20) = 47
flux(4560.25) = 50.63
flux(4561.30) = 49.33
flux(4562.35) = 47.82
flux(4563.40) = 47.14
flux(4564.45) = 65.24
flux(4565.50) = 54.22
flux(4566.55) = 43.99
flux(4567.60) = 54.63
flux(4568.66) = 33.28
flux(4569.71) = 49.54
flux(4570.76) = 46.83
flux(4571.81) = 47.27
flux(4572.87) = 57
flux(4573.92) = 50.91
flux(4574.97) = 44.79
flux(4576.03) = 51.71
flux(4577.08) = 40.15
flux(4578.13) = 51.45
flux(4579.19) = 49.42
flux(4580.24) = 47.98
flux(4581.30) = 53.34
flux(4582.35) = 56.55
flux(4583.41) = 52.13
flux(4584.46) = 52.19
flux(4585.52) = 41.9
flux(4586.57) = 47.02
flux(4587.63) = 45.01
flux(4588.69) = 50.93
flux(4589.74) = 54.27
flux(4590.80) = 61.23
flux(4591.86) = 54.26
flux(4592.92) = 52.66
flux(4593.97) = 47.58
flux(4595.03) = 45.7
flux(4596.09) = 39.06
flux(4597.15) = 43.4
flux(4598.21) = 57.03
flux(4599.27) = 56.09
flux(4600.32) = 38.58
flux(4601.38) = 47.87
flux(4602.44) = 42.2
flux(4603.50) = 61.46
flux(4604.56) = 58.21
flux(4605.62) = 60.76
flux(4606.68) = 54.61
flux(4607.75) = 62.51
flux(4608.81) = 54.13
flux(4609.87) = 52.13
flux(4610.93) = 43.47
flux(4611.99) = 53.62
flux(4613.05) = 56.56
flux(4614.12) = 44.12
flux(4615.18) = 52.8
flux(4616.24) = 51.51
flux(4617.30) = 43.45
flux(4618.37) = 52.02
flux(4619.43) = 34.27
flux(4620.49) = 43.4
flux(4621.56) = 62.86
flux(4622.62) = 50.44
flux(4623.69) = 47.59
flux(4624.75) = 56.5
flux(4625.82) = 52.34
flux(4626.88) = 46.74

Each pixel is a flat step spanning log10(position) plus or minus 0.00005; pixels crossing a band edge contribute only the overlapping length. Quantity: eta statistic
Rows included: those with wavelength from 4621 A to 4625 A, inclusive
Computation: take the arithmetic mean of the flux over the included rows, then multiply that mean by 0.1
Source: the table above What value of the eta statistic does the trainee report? 5.4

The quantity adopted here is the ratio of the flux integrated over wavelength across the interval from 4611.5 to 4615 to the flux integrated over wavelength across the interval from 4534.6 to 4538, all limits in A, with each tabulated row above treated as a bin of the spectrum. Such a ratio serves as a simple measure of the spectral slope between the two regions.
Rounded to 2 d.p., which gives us 1.12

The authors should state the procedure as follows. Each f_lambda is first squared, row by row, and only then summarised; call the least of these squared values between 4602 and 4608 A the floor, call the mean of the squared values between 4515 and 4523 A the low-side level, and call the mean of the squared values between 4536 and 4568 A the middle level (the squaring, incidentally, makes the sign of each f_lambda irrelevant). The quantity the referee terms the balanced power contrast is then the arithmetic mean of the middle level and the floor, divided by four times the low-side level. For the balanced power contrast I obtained 0.238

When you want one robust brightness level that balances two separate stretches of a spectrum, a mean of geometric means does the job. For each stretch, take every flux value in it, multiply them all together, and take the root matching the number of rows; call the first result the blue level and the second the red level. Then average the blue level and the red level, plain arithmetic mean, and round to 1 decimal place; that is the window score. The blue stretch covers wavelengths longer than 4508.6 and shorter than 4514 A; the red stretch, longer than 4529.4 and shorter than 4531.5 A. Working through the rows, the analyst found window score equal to 49.7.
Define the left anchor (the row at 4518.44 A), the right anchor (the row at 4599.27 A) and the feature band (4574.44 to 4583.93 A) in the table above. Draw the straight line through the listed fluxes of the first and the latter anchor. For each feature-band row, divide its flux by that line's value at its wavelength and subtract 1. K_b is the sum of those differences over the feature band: -1.1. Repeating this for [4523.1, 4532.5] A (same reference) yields -1.4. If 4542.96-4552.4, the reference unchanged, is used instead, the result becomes -1.7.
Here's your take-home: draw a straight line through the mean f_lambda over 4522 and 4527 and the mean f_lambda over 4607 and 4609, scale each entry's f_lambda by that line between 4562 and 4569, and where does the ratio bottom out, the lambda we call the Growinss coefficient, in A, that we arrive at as 4568.66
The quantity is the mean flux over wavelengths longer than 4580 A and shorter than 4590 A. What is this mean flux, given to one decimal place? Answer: 50.1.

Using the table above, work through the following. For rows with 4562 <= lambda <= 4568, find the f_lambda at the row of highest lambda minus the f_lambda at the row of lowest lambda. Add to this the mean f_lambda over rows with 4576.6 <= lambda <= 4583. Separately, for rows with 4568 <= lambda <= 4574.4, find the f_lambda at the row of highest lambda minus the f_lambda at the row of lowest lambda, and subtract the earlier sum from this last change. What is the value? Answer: -39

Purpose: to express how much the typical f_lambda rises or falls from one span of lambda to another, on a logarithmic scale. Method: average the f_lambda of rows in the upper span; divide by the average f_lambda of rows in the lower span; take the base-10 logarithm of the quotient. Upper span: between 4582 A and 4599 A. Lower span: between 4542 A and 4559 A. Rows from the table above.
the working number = 0.008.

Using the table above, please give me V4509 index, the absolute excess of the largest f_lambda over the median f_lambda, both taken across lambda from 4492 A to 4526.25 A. 11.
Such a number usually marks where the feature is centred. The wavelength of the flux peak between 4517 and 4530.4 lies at 4518.44 A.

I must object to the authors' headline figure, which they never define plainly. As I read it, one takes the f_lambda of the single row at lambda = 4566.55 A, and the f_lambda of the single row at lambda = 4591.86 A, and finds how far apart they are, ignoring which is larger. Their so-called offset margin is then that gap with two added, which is 12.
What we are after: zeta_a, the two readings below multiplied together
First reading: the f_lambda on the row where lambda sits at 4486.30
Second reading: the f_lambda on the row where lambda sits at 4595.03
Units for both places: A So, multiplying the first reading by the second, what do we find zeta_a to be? 2452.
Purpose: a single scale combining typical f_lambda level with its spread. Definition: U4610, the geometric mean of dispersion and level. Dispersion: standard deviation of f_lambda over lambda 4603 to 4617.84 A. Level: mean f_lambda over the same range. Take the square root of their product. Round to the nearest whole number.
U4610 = 18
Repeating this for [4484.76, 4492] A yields 12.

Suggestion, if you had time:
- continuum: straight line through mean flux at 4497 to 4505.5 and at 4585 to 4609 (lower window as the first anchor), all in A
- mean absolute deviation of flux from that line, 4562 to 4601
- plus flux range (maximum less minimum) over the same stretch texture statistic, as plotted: 37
